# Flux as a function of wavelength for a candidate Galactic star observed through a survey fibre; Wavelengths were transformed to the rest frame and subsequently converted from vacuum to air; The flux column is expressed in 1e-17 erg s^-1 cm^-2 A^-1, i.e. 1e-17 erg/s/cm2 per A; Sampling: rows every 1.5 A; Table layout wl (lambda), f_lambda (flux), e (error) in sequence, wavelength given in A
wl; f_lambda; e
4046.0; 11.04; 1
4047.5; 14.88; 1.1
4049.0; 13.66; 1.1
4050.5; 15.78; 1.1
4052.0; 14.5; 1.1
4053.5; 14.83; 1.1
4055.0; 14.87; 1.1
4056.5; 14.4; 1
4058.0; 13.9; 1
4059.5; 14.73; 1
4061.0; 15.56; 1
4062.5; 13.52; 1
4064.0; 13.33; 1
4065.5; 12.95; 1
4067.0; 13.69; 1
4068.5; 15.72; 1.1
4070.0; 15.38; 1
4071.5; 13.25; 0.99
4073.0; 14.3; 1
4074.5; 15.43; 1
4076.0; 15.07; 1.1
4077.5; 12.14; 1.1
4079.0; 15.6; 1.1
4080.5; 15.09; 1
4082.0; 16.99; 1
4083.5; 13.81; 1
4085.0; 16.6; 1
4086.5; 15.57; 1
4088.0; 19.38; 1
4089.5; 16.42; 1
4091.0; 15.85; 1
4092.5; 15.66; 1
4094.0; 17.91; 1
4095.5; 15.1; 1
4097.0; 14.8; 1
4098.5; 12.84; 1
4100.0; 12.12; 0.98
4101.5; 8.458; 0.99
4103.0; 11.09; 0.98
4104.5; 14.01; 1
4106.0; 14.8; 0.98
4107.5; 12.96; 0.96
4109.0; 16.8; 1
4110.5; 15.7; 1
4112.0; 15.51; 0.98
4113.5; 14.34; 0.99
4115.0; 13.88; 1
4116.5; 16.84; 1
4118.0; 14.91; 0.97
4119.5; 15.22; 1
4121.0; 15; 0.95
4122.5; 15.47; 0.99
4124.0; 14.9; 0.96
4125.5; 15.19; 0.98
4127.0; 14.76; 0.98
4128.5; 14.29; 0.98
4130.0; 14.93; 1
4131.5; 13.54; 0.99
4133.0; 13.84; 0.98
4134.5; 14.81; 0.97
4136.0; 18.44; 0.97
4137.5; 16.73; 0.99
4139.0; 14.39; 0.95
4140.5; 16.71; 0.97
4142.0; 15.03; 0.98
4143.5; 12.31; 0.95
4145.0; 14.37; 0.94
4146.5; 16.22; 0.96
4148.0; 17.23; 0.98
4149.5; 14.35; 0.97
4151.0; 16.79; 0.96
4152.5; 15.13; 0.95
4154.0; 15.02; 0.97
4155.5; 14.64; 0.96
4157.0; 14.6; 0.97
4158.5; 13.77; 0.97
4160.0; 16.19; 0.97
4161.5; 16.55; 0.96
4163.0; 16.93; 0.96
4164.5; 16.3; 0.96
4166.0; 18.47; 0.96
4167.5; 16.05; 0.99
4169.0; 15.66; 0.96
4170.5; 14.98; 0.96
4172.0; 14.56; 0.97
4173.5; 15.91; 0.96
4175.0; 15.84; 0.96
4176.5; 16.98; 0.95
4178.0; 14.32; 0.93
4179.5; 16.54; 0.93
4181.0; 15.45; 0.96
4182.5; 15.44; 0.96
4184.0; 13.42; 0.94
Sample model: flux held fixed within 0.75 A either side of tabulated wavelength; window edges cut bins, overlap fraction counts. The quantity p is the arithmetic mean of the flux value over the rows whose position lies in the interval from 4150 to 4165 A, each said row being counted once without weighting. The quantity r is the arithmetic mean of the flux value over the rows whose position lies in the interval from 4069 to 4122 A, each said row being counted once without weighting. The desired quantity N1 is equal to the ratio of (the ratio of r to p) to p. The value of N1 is 0.061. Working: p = 15.6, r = 14.82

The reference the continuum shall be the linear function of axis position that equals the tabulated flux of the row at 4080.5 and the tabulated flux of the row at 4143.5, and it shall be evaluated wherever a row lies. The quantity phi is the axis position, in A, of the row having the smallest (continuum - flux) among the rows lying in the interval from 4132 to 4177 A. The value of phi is 4166.0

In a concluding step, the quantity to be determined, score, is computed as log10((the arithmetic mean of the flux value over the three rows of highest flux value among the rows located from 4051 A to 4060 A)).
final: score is 1.17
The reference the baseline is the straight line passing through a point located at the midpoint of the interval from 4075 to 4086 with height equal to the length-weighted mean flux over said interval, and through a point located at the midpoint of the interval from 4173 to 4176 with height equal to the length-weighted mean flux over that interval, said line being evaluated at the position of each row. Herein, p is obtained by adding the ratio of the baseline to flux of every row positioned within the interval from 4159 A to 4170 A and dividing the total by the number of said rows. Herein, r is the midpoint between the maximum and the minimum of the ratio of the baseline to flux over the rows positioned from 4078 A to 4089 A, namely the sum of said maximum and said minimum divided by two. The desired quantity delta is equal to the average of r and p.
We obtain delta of 0.95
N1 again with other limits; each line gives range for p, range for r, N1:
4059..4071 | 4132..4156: 0.075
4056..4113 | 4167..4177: 0.073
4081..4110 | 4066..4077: 0.067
